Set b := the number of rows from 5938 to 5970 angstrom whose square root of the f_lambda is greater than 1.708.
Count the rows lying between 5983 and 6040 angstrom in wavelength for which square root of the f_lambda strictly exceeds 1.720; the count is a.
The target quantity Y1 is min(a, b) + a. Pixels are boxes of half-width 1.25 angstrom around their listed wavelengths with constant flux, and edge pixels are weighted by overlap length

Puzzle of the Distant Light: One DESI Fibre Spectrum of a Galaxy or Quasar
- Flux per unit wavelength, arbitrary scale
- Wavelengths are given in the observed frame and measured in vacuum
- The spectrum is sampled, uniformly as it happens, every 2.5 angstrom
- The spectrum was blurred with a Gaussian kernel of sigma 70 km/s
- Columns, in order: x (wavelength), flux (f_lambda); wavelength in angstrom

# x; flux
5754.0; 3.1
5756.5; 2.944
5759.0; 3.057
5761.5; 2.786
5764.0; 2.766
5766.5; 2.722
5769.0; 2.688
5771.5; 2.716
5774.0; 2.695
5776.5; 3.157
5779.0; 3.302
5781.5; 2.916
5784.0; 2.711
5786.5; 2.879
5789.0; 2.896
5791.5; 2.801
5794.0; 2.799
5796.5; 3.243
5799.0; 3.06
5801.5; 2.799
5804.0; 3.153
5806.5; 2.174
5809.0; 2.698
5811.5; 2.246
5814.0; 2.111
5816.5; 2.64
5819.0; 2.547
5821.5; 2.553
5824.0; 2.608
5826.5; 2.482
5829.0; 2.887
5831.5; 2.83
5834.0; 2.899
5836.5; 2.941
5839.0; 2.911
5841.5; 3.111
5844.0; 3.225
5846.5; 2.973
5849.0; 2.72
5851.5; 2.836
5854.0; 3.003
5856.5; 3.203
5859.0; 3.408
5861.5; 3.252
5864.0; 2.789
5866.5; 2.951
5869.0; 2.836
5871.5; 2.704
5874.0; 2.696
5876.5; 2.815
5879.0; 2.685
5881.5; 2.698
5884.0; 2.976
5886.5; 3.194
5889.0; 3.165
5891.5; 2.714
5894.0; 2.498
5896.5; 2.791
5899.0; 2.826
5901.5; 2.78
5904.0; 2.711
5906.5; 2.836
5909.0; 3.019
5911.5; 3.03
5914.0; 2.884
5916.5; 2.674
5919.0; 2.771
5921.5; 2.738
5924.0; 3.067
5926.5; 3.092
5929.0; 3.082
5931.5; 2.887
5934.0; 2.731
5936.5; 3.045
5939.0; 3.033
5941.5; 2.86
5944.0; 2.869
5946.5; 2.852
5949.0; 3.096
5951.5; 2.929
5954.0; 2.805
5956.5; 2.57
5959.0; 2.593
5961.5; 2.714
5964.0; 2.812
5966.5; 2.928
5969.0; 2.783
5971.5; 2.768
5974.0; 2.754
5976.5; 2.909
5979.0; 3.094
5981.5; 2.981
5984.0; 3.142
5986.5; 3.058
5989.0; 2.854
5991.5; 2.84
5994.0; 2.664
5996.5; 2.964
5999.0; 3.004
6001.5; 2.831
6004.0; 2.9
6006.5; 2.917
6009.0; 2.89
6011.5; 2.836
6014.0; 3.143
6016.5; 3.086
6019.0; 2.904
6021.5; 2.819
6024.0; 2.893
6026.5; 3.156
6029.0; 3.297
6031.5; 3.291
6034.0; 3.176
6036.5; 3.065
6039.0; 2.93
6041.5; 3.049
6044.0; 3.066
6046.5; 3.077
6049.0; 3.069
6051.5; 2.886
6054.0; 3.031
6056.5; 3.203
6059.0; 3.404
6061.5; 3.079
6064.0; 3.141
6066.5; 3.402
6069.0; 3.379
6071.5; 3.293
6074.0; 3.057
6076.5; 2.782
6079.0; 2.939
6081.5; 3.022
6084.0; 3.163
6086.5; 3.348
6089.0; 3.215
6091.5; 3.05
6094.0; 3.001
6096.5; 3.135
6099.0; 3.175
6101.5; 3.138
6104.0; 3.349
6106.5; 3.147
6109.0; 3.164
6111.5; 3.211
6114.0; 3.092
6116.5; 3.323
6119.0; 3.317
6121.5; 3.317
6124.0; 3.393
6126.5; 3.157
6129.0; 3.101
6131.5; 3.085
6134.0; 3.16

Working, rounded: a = 11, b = 4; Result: 15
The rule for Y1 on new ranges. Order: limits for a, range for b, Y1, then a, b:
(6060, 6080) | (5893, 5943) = 12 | 6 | 7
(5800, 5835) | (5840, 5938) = 2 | 1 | 17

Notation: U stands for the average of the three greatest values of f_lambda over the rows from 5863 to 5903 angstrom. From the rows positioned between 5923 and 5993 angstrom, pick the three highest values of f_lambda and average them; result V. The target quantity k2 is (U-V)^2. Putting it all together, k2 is 0.000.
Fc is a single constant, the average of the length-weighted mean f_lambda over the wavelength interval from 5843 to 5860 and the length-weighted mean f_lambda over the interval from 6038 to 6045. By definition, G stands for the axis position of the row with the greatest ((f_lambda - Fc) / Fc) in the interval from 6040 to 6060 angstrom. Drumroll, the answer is 6059.0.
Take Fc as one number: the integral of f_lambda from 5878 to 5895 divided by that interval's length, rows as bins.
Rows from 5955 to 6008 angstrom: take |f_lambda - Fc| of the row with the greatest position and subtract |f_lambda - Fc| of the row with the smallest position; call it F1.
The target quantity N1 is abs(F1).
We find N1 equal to 0.22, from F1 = -0.22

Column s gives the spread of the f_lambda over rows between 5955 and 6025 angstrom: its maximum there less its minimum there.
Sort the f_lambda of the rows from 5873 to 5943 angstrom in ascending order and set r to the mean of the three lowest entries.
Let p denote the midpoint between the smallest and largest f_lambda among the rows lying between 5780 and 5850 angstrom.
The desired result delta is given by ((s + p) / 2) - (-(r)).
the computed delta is 4.2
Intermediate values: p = 2.68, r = 2.62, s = 0.57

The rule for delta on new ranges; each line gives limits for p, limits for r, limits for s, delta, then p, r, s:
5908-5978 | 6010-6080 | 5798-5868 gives 4.9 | 2.83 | 2.81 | 1.30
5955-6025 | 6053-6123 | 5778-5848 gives 4.9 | 2.86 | 2.91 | 1.19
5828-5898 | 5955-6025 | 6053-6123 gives 4.4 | 2.95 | 2.61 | 0.62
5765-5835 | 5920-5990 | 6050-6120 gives 4.3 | 2.71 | 2.63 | 0.62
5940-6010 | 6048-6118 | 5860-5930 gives 4.7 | 2.86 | 2.87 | 0.75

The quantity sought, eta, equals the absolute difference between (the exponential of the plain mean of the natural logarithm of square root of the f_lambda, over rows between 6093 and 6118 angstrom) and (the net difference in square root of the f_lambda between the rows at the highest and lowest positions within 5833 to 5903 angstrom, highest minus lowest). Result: 1.82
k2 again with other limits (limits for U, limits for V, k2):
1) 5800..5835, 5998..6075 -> 0.173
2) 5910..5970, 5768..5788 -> 0.001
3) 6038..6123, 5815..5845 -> 0.092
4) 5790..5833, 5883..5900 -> 0.002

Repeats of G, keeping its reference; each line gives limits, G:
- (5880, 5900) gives 5886.5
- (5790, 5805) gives 5796.5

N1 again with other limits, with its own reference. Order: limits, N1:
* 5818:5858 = 0.04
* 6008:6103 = 0.25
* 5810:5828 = 0.24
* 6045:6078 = 0.15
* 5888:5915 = 0.28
